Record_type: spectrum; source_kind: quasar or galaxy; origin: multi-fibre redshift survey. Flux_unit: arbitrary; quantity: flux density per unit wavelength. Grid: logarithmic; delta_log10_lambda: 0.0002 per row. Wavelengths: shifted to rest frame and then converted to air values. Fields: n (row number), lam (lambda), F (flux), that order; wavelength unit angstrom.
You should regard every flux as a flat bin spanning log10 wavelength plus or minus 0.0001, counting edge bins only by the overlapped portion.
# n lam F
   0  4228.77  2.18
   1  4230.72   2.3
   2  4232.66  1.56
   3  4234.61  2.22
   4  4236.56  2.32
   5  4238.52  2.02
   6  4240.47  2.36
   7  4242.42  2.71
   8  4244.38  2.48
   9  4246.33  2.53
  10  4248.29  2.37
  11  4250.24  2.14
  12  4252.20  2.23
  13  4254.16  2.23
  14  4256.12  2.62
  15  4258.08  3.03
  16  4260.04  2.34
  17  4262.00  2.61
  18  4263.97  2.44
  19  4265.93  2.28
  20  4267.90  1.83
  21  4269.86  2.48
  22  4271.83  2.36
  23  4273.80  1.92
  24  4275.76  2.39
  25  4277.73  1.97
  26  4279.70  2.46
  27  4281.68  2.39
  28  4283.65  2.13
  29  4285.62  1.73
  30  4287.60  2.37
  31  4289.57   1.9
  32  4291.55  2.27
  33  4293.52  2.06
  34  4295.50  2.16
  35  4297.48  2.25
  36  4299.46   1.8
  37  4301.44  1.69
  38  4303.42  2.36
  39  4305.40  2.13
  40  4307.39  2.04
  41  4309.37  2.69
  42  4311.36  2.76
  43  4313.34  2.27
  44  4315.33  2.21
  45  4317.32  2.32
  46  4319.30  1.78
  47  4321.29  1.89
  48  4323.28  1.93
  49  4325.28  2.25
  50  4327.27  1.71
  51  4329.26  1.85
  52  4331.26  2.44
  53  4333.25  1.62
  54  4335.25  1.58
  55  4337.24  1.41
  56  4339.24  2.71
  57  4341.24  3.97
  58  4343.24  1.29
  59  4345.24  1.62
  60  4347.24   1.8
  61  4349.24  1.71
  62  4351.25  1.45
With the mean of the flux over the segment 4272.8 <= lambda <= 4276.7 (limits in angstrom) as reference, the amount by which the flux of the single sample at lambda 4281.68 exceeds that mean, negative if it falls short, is 0.23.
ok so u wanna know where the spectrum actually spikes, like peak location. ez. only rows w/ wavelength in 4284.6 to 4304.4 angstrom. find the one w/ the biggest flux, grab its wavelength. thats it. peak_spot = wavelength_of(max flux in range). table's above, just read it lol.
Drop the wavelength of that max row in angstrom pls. 4287.60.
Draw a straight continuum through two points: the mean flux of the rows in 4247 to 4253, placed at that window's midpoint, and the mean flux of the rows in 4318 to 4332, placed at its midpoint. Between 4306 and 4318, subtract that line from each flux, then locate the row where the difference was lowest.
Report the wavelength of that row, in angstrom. 4307.39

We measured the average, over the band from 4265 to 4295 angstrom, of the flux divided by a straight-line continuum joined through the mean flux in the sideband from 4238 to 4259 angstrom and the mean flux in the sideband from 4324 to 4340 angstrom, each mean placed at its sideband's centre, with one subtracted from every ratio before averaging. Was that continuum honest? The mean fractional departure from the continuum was -0.035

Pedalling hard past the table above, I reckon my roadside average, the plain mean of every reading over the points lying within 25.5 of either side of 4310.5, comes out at 2.08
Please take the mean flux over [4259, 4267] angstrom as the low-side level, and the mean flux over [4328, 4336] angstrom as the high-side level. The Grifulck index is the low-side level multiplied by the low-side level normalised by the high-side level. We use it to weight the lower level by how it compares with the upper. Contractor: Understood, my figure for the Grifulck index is 3.1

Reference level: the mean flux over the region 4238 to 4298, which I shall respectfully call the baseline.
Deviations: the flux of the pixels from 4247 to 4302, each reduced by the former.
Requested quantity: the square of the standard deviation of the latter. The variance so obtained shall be 0.09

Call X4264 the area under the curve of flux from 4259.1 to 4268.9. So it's 23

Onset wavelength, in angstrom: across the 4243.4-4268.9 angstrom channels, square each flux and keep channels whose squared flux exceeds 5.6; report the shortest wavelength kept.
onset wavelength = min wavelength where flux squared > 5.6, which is 4244.38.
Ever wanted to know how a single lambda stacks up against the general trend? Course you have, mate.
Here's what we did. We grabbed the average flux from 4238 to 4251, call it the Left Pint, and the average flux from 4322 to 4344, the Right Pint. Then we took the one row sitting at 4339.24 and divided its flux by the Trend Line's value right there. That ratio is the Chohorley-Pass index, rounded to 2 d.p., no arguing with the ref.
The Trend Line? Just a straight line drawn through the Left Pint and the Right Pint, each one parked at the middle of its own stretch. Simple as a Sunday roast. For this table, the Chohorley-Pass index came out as 1.32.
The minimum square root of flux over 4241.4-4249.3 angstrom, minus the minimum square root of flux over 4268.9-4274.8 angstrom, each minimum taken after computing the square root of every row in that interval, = 0.15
